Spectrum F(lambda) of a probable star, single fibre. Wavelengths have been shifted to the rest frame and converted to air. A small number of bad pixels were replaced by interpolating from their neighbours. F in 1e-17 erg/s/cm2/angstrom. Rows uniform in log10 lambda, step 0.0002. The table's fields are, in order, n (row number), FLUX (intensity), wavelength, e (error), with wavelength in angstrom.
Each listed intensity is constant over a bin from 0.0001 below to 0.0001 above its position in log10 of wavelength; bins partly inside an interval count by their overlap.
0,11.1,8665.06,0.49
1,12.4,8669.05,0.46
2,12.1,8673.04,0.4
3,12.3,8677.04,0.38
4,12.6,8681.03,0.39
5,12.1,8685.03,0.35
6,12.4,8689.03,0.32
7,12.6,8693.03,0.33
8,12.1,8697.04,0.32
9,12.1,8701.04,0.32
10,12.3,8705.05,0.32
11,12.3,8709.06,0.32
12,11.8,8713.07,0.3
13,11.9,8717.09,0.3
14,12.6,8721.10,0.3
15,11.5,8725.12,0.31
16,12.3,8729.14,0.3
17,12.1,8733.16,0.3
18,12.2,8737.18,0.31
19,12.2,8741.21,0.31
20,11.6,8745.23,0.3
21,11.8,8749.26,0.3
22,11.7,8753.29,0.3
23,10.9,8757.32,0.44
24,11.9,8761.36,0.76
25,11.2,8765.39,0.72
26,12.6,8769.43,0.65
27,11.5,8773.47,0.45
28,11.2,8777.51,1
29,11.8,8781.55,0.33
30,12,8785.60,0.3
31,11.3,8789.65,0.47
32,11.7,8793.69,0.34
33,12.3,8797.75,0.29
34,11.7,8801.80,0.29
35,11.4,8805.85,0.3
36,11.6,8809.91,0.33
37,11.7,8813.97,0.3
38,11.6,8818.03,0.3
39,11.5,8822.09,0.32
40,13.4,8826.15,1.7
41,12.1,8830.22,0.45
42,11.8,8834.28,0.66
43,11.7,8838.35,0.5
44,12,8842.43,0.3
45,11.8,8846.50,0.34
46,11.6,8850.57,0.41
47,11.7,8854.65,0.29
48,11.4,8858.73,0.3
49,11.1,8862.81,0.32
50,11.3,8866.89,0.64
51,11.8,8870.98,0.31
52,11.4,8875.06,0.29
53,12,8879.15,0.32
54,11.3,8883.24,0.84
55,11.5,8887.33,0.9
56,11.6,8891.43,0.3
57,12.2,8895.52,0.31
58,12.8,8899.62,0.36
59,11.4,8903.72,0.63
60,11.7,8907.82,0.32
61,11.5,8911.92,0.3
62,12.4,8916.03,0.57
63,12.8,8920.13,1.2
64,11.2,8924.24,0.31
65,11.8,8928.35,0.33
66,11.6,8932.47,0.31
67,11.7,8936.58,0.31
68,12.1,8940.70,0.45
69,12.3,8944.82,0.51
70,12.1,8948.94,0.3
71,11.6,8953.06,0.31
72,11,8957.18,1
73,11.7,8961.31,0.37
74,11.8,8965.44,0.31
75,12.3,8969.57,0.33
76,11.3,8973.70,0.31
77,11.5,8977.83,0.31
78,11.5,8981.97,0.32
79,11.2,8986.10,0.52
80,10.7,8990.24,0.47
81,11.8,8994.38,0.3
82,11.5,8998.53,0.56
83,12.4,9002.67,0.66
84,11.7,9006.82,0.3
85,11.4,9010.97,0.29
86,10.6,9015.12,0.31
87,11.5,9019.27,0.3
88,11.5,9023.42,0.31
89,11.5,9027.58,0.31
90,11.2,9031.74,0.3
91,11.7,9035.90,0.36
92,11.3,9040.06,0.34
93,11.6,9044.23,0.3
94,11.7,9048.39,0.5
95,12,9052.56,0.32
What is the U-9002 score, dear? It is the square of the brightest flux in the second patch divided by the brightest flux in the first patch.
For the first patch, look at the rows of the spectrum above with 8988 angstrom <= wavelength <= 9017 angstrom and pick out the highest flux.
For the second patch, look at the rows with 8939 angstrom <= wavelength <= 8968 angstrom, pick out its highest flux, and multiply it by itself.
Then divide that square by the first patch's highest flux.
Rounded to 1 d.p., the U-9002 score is 12.2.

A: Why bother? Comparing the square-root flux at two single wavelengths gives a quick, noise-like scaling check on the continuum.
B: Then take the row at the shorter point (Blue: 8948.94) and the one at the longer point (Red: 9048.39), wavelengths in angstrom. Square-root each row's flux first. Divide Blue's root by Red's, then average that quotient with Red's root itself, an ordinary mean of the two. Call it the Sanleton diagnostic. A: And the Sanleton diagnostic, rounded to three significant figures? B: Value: 2.22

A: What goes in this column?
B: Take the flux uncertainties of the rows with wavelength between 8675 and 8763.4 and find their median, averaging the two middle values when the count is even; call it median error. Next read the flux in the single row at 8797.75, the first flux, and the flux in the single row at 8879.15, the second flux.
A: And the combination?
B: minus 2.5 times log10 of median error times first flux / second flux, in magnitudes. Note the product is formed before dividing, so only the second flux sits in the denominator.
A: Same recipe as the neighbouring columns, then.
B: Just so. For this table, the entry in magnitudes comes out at 1.23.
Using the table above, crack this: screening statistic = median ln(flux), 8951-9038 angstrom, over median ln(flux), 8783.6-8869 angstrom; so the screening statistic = 0.99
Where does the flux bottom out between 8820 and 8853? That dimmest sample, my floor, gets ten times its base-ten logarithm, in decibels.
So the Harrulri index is 10.6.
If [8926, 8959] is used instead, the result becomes 10.4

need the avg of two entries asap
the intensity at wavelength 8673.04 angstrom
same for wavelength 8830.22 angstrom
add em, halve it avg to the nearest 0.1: 12.1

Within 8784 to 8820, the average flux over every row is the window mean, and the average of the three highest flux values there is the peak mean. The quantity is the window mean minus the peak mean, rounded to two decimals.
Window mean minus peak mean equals -0.30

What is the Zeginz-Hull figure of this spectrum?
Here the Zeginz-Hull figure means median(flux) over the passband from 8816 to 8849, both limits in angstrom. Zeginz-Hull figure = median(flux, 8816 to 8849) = 11.8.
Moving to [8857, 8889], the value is 11.4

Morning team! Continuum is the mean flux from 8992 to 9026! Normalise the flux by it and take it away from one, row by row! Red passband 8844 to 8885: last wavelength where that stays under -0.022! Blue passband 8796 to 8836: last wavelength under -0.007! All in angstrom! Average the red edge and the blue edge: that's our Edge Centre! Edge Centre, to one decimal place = 8856.7 angstrom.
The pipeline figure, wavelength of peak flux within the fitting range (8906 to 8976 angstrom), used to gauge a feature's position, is 8920.13 angstrom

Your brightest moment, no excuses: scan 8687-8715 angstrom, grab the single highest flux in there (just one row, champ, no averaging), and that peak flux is 12.6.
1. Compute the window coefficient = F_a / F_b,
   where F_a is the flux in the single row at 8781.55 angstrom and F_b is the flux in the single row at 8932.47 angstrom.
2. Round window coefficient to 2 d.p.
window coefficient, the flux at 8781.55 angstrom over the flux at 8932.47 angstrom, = 1.02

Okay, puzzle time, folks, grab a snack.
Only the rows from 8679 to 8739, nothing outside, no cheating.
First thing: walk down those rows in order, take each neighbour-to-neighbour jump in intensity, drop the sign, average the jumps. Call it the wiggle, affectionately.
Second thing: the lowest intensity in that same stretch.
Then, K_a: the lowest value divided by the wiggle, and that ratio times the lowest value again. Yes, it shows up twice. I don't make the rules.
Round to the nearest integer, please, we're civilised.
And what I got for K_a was 356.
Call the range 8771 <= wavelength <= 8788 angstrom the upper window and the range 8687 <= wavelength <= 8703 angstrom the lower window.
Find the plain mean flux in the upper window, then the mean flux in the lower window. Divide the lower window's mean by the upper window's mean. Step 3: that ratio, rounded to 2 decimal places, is 1.06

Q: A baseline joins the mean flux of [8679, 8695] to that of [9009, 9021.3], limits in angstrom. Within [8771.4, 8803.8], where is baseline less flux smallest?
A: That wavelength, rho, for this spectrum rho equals 8797.75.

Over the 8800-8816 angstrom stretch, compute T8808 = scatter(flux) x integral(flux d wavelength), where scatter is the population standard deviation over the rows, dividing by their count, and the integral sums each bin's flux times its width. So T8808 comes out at 23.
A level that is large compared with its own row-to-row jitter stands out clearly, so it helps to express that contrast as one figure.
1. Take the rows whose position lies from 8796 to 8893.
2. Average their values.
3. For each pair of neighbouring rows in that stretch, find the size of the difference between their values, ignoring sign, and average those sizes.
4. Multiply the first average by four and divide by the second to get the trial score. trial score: 118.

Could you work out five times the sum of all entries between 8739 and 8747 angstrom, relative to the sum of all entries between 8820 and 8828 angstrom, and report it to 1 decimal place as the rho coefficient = 4.8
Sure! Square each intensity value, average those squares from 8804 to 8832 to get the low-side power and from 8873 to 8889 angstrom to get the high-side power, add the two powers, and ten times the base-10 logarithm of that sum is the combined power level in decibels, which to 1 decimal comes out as 24.4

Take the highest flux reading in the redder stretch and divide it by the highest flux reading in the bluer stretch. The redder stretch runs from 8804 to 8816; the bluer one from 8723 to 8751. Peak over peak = 0.95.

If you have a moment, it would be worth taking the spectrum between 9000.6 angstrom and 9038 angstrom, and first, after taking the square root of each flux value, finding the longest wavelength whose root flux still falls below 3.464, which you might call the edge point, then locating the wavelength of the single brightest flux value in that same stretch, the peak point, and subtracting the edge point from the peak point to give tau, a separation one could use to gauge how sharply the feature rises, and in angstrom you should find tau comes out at -33.2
